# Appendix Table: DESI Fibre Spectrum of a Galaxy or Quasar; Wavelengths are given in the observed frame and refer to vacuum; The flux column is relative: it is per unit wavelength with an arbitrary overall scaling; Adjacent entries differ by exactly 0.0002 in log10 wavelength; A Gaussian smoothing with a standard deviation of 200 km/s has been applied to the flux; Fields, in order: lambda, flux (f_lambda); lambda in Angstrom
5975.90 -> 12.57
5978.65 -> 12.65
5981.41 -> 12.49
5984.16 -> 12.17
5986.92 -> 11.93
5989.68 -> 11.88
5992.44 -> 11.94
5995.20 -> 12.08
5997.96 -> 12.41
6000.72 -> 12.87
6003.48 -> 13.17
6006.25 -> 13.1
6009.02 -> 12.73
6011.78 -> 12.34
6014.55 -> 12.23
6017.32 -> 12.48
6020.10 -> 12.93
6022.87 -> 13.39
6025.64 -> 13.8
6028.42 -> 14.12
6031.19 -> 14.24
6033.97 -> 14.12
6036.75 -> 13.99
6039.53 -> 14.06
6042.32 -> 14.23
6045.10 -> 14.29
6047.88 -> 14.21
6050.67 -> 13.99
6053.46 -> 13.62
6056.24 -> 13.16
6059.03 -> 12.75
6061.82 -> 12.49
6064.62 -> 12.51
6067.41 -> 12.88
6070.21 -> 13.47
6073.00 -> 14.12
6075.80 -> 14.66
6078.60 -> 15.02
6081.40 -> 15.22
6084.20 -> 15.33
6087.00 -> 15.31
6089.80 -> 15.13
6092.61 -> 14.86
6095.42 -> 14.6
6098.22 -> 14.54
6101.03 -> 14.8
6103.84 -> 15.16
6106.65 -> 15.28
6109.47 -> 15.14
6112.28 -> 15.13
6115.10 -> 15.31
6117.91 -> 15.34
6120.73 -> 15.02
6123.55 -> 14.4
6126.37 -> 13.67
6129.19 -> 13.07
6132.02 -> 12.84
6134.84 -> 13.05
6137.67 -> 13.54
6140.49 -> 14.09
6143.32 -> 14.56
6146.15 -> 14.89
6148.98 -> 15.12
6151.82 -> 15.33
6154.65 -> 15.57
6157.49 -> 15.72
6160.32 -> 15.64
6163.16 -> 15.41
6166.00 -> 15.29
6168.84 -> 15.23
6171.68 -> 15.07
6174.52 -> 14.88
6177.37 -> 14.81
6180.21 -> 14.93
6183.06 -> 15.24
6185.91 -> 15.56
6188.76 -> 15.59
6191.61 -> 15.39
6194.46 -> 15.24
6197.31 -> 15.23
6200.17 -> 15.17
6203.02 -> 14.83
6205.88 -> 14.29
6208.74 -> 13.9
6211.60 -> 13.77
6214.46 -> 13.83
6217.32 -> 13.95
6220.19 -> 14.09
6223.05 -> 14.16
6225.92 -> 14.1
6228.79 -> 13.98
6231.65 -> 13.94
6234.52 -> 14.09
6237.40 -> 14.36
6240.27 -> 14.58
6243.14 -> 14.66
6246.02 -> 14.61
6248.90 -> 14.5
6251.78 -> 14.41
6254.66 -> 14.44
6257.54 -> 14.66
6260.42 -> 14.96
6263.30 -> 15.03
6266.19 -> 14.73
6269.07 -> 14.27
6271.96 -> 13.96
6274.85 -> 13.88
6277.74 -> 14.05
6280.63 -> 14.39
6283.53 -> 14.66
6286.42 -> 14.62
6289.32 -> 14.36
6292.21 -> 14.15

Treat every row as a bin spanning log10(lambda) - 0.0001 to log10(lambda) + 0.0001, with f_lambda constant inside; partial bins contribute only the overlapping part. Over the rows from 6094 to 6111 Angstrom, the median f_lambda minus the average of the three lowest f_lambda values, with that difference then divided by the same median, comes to 0.022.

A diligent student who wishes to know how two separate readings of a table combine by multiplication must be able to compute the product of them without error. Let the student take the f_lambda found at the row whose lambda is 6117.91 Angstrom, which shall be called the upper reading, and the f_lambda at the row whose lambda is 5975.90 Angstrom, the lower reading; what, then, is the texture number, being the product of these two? 193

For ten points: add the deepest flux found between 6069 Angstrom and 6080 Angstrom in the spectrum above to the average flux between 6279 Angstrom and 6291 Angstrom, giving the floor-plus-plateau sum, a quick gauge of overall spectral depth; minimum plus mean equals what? 28.0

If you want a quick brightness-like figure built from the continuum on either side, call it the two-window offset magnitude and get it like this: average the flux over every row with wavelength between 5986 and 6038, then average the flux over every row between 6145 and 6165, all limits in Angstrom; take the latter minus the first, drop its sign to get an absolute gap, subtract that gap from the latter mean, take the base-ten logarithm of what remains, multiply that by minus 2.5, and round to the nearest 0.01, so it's -2.78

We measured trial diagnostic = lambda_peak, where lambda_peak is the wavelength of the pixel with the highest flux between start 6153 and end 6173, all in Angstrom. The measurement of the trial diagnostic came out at 6157.49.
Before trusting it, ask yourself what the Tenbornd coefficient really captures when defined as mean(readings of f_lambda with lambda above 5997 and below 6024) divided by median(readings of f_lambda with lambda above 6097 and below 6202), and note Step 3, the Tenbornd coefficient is 0.84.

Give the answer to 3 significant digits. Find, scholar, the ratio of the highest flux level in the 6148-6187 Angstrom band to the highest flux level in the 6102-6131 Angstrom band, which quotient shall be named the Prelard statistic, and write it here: 1.02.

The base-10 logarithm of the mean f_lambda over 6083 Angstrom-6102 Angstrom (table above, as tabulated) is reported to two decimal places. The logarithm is 1.17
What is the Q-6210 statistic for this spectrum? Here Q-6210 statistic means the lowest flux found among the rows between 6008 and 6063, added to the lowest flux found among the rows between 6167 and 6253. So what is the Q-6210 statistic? 26.0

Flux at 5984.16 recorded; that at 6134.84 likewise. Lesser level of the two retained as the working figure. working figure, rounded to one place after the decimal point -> 12.2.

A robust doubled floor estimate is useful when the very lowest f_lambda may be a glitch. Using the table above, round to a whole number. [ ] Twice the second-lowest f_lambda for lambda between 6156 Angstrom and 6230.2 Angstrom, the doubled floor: 28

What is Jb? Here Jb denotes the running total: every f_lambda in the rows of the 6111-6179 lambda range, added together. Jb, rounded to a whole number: 353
